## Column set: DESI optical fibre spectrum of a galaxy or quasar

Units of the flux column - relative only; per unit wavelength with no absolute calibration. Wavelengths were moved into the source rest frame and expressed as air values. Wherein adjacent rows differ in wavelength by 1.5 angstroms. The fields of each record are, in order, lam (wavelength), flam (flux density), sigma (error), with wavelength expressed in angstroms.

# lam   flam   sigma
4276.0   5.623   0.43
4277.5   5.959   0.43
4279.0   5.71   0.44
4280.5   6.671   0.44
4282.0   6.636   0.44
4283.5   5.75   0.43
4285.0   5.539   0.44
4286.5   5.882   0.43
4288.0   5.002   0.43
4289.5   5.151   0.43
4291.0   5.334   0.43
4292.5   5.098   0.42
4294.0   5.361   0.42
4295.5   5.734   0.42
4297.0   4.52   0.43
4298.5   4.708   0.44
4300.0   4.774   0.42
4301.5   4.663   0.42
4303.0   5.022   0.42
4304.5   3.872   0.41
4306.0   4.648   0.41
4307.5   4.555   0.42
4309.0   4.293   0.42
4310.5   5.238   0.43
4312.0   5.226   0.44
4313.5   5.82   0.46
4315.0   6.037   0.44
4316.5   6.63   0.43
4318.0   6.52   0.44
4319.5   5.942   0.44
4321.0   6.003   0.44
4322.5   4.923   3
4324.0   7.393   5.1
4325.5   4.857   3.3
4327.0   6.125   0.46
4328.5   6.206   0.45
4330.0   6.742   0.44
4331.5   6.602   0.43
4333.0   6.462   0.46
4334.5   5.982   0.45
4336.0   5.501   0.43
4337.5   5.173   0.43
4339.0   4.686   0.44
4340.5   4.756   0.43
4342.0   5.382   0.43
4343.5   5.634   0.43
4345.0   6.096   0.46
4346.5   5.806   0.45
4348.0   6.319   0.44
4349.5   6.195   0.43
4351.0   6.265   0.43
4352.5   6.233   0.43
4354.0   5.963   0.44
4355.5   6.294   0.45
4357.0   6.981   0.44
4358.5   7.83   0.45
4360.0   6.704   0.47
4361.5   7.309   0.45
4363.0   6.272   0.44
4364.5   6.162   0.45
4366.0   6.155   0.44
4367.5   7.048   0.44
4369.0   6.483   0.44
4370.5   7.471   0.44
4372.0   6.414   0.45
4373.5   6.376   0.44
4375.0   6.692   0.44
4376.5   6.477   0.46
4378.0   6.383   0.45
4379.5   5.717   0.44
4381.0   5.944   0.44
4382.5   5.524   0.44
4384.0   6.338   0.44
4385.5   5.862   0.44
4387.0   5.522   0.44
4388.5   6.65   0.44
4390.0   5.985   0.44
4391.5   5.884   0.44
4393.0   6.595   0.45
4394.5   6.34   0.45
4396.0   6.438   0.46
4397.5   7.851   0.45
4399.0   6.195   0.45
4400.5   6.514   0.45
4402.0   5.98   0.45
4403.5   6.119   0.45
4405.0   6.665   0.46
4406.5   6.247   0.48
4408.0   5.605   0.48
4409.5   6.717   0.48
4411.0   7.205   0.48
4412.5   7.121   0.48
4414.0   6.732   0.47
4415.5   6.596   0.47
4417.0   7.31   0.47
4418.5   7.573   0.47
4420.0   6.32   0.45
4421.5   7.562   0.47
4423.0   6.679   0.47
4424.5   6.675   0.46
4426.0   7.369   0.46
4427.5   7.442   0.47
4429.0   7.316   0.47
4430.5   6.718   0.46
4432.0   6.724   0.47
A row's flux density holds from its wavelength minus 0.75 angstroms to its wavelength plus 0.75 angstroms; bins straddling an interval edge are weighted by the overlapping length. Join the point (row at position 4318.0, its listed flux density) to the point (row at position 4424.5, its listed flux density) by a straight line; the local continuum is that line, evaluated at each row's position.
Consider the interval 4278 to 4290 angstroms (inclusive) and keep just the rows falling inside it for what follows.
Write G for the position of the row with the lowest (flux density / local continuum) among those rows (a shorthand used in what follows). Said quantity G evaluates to 4288.0 angstroms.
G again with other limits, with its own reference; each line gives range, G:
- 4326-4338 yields 4337.5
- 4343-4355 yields 4343.5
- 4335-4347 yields 4339.0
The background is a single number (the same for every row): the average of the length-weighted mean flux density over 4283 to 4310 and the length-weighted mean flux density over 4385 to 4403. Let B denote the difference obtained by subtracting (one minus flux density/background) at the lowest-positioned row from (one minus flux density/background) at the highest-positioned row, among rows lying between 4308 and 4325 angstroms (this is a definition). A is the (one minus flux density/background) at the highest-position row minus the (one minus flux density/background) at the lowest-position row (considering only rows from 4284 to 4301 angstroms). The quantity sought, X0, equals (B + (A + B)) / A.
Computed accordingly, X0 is -7.1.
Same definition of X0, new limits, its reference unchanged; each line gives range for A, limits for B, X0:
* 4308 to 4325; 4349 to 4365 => 1.0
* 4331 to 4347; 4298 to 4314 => -1.8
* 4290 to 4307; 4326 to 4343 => 3.2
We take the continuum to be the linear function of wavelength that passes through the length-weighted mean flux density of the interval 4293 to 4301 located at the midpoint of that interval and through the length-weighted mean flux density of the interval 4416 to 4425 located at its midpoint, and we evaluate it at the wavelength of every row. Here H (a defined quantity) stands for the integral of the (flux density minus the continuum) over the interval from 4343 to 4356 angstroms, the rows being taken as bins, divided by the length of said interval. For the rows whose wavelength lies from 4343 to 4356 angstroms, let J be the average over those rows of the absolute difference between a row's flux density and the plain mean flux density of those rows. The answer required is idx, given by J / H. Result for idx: 0.8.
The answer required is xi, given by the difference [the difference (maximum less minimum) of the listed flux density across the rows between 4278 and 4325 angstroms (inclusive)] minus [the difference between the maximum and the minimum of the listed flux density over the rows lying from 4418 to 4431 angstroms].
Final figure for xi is 2.3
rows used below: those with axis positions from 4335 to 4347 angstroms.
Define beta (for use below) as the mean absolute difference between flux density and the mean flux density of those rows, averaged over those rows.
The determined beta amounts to 0.381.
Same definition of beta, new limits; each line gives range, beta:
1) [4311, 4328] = 0.544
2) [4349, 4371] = 0.480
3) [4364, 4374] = 0.384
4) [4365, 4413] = 0.405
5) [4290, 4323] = 0.580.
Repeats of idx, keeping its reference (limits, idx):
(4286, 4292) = 0.6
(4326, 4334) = 0.3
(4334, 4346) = -1.3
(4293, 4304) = -3.9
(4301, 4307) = -0.6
